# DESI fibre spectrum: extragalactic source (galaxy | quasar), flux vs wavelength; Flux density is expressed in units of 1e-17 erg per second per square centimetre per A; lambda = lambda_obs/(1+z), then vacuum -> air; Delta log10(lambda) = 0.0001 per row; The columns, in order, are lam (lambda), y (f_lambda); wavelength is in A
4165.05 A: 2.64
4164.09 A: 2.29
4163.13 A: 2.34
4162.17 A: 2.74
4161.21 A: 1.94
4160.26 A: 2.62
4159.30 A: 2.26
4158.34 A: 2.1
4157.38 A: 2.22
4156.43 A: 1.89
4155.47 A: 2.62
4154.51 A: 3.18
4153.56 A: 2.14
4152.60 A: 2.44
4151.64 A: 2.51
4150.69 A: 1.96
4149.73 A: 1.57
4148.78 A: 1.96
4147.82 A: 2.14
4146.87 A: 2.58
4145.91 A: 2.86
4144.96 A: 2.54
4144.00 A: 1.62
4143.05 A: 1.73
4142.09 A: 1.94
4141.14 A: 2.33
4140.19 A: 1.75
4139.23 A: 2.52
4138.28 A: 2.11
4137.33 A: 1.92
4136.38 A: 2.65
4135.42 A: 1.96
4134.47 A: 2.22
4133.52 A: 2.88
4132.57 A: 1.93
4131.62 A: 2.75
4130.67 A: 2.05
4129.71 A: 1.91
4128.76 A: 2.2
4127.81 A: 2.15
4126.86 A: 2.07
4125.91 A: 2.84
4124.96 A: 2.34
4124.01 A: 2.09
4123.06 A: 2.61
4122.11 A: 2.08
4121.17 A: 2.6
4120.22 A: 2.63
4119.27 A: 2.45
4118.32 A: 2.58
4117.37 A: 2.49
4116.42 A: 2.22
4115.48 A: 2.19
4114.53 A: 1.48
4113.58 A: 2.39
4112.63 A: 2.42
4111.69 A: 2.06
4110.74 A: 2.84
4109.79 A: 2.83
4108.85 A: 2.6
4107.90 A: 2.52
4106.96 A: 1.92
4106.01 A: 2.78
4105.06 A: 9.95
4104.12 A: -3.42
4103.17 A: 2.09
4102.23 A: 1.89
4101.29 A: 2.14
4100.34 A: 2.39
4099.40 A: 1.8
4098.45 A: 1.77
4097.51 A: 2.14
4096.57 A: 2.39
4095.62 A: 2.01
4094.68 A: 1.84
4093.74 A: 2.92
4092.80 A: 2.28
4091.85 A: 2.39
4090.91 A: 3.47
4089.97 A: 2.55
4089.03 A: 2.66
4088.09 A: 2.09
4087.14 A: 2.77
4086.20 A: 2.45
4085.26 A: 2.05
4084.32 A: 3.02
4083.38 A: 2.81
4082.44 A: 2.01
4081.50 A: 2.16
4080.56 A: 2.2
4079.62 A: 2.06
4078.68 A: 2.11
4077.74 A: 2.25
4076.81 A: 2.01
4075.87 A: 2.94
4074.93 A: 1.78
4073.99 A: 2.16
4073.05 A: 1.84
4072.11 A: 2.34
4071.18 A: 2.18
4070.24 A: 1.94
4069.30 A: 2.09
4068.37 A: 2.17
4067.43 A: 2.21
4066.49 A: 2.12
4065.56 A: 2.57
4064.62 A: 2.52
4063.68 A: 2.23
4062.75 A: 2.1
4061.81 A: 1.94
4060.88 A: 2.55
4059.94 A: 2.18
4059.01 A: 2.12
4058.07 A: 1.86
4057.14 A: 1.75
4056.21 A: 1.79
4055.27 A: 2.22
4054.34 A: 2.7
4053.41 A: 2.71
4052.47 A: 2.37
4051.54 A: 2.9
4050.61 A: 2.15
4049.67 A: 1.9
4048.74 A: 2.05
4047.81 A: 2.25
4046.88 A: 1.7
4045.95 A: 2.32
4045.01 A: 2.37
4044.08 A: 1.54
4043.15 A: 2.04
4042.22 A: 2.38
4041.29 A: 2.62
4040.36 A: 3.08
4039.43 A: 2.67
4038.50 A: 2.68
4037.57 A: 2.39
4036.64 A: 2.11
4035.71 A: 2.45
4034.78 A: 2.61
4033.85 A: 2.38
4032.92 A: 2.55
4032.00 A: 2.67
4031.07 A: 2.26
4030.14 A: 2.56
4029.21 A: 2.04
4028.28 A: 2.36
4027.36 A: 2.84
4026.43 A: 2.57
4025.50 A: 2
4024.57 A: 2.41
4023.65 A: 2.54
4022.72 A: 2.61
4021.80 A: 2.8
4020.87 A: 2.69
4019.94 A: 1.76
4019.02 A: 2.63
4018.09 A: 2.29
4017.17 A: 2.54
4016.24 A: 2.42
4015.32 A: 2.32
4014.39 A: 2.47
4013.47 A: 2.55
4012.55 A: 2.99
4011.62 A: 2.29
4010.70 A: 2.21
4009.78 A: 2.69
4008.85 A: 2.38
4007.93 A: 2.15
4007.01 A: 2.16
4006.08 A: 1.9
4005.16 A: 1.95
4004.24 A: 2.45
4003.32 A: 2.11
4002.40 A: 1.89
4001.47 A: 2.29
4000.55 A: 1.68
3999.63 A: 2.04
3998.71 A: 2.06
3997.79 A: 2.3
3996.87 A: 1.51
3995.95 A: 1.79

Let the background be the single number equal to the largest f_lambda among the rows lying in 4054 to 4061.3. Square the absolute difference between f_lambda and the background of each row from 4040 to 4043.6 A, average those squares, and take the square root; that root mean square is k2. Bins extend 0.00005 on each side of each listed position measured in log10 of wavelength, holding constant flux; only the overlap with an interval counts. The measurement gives 0.41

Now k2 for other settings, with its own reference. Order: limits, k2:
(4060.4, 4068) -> 0.48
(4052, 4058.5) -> 0.63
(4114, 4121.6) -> 0.51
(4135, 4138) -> 0.62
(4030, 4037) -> 0.31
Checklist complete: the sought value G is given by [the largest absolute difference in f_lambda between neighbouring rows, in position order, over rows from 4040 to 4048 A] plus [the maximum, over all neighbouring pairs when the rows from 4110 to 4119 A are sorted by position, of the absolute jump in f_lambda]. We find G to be 1.7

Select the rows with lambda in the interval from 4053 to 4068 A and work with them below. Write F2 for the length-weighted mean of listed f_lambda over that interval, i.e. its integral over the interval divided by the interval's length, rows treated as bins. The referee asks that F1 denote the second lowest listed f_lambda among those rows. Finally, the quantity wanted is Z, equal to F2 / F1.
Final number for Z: 1.24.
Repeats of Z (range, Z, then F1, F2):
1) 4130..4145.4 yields 1.26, 1.73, 2.18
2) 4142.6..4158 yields 1.39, 1.62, 2.25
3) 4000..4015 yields 1.20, 1.89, 2.26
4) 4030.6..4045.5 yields 1.19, 2.04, 2.42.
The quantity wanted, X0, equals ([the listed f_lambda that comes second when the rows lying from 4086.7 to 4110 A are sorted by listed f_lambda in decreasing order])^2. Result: 12.0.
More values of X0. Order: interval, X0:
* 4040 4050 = 6.9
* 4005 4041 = 8.9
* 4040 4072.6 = 8.4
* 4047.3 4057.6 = 7.3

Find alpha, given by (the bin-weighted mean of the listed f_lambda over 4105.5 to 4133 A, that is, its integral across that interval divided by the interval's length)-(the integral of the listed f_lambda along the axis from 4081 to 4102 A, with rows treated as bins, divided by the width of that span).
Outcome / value -0.01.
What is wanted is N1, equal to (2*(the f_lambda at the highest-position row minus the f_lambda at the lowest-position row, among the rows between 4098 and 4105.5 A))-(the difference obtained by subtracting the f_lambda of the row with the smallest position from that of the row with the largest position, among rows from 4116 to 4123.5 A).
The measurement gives 16.0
